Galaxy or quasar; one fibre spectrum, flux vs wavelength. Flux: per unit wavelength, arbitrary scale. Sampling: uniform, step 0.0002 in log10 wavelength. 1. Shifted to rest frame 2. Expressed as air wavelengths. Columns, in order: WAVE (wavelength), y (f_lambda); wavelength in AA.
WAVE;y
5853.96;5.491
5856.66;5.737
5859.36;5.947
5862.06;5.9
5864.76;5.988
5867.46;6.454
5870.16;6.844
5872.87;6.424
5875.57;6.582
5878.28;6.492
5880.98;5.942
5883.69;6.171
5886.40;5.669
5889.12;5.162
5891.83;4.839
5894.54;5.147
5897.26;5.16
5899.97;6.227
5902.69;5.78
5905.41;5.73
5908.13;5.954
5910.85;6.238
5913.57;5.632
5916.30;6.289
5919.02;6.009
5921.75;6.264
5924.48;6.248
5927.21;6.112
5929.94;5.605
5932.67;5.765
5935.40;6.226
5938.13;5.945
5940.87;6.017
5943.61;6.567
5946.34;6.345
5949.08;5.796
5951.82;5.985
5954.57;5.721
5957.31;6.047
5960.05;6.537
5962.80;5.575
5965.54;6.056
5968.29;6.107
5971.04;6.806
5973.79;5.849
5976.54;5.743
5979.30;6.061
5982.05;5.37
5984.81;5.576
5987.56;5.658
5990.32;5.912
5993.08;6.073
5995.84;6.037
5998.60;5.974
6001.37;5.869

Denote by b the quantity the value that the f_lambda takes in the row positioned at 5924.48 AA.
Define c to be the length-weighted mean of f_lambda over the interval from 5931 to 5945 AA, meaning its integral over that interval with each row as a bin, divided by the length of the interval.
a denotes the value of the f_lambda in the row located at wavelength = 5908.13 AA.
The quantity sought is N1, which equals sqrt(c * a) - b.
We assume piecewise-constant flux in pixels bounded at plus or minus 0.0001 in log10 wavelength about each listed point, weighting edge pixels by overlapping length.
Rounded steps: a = 5.954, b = 6.248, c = 6.10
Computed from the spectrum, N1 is -0.22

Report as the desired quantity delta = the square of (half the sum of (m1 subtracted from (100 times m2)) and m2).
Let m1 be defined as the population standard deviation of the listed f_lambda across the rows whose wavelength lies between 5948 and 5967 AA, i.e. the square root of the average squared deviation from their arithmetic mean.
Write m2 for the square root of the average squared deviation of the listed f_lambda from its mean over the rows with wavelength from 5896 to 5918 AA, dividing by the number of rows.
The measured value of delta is 324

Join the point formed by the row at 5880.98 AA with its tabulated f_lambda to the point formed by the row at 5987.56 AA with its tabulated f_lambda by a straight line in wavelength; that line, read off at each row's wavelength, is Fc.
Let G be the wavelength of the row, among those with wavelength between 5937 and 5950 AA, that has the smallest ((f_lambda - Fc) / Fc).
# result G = 5949.08 AA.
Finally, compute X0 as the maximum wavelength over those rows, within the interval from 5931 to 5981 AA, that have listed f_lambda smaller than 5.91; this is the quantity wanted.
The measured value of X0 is 5976.54 AA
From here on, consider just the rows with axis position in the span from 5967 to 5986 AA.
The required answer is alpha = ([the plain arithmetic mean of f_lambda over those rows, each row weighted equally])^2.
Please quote 35.2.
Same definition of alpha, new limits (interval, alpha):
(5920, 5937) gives 36.4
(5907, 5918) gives 36.3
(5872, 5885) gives 40.0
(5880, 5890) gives 32.9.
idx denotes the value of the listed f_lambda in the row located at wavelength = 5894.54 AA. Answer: 5.147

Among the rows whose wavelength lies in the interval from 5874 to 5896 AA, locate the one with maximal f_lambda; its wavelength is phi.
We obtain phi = 5875.57 AA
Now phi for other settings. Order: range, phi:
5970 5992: 5971.04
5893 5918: 5916.30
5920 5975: 5971.04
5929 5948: 5943.61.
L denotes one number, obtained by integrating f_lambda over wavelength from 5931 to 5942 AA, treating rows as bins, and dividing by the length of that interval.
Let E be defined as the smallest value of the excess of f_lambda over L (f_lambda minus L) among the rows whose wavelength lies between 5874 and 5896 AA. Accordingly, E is -1.1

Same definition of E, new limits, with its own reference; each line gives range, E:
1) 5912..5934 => -0.4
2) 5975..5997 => -0.6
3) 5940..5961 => -0.3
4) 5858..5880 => -0.1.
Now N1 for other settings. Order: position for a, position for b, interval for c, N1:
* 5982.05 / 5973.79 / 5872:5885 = -0.02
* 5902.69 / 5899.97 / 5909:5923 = -0.30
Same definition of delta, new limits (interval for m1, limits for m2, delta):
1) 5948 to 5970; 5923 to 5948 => 196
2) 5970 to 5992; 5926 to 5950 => 205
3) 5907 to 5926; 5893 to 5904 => 519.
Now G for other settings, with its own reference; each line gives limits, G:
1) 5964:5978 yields 5976.54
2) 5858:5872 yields 5862.06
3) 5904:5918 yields 5913.57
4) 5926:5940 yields 5929.94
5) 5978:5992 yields 5982.05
